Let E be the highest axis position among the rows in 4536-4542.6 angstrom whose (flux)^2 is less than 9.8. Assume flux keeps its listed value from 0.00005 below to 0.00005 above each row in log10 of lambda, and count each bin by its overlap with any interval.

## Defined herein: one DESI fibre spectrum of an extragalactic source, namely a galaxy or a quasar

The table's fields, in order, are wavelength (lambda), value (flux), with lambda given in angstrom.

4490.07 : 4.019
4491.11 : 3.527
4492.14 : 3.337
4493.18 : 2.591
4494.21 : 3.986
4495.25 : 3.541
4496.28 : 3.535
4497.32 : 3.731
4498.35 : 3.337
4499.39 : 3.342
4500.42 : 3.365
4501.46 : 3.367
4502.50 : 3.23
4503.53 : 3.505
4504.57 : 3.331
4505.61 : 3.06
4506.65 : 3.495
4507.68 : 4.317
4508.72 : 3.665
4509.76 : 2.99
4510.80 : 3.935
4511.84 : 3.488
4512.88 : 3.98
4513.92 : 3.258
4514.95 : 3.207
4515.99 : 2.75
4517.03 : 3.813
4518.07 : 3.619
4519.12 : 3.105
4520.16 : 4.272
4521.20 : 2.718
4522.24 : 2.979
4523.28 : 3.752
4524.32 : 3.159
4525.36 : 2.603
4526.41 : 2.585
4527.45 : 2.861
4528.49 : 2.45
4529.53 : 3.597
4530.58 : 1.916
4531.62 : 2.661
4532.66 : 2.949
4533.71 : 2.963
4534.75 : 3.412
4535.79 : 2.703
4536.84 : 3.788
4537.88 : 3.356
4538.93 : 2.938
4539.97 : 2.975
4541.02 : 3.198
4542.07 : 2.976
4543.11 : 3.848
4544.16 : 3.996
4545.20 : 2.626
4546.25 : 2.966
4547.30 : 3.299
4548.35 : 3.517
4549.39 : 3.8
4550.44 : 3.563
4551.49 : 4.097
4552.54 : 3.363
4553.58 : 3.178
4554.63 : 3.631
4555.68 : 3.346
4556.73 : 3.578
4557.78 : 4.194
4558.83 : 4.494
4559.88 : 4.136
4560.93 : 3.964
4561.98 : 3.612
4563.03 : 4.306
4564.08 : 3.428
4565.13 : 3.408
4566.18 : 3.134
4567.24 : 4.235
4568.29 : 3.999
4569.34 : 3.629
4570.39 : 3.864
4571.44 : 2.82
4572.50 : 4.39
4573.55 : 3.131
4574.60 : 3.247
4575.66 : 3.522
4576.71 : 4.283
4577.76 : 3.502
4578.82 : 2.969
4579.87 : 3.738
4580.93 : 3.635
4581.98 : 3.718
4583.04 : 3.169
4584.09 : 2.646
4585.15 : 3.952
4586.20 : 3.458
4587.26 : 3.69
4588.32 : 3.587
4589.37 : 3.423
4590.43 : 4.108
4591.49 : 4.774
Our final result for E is 4542.07 angstrom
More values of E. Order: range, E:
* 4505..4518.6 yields 4515.99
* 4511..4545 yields 4542.07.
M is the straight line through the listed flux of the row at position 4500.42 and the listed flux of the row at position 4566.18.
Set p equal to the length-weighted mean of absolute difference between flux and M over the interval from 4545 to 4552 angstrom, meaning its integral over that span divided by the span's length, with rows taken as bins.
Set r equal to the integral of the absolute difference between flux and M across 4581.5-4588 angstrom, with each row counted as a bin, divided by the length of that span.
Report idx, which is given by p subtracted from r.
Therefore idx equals 0.07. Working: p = 0.44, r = 0.51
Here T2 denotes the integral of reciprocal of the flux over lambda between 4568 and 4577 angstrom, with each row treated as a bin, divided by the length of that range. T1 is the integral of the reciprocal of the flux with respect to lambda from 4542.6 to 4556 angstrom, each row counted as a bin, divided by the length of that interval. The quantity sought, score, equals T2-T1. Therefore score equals -0.010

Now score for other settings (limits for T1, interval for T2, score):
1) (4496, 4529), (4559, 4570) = -0.040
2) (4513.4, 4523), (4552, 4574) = -0.034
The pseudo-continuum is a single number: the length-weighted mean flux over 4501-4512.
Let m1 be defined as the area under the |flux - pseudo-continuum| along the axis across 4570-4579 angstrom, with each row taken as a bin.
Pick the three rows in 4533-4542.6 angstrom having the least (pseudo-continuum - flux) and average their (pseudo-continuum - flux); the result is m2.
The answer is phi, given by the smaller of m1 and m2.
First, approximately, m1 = 3.9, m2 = -0.03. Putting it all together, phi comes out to -0.029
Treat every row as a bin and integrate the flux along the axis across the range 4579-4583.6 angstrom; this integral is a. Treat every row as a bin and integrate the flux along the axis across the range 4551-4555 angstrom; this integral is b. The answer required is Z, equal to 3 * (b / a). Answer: 2.64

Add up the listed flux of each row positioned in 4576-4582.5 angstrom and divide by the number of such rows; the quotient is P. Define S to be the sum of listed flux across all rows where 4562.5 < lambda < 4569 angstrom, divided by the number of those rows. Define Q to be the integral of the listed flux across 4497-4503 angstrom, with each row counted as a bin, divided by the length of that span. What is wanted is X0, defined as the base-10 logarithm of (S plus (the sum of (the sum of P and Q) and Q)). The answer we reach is 1.15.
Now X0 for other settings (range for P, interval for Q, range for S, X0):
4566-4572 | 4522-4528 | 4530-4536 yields 1.09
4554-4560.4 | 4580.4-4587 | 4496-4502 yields 1.15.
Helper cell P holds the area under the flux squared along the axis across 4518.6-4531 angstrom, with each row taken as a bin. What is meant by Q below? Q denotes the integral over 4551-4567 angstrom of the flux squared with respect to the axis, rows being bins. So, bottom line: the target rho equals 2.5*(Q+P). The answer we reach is 856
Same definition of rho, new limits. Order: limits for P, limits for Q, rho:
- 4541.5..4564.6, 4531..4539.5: 979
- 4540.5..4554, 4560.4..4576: 928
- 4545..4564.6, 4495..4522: 1480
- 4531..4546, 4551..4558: 610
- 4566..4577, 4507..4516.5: 674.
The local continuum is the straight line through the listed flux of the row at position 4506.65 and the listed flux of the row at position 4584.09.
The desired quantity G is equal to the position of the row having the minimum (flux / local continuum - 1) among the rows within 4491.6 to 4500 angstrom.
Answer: 4493.18 angstrom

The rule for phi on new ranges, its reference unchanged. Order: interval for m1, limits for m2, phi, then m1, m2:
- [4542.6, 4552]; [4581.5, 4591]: -0.437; 3.6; -0.44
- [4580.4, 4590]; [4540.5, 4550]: -0.392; 2.6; -0.39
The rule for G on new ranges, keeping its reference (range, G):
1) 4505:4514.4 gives 4509.76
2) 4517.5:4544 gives 4530.58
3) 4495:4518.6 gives 4515.99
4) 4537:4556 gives 4545.20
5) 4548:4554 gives 4553.58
